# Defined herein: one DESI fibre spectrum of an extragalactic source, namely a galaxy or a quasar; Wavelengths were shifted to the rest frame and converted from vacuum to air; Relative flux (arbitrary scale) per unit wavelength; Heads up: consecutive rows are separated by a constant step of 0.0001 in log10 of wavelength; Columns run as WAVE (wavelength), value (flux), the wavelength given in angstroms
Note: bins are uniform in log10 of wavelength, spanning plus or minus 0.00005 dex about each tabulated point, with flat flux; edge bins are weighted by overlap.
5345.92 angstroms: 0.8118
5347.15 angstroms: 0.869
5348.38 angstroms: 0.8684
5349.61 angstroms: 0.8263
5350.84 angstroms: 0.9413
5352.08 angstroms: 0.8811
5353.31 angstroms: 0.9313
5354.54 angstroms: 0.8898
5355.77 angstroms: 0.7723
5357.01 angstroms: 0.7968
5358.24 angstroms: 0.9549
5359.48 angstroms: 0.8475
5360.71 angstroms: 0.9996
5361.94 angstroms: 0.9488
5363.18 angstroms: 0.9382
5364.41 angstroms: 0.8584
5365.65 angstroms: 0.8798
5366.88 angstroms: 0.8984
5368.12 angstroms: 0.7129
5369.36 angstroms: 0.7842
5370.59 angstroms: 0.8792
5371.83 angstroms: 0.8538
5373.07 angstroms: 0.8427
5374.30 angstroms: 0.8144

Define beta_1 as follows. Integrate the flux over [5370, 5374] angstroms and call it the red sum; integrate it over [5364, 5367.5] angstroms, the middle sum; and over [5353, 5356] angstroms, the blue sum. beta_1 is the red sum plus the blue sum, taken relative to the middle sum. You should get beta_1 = 2.0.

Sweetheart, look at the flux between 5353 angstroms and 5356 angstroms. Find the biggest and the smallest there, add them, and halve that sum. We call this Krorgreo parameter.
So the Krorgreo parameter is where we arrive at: 0.85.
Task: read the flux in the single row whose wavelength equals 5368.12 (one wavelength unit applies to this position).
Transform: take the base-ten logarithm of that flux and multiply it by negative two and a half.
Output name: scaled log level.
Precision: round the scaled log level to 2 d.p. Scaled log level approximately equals 0.37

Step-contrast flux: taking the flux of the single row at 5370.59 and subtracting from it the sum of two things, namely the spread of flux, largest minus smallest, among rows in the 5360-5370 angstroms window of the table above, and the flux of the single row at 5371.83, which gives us -0.26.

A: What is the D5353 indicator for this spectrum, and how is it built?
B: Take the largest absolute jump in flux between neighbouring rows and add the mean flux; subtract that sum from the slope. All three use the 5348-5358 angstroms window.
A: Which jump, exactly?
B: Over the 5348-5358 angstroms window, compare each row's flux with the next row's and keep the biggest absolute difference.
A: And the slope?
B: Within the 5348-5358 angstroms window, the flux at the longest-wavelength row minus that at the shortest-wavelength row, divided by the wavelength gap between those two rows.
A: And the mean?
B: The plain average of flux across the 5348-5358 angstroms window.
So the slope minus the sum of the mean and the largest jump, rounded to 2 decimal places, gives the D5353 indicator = -0.99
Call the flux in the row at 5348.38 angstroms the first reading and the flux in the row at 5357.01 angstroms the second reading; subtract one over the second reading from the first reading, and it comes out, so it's -0.39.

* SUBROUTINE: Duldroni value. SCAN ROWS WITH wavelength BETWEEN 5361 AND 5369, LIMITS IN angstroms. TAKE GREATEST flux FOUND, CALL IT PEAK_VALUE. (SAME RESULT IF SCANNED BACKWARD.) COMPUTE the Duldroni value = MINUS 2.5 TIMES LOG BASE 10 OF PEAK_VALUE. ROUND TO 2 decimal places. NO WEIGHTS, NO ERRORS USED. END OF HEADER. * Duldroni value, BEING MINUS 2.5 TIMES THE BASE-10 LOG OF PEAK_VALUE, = 0.06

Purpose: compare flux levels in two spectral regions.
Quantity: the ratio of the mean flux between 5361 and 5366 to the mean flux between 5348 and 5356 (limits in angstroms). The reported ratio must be 1.04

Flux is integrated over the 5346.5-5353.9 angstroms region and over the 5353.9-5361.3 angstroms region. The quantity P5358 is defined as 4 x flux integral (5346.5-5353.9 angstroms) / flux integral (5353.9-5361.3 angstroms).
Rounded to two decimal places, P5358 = 4.04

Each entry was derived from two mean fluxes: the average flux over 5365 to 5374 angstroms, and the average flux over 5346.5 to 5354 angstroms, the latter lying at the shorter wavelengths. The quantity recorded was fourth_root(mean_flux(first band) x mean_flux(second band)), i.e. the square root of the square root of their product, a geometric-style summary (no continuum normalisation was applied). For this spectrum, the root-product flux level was 0.928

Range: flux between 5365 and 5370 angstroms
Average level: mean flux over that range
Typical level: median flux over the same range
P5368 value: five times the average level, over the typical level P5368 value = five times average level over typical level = 4.92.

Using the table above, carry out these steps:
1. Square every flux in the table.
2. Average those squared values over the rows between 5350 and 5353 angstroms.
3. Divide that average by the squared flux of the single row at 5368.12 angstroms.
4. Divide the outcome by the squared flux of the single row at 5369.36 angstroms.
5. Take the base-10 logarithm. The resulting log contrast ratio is 0.42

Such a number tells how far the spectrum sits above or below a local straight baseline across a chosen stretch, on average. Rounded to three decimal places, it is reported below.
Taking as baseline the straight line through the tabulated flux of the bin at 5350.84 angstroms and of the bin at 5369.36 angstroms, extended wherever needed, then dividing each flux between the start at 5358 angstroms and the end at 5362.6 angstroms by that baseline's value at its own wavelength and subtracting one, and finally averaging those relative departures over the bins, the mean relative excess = 0.087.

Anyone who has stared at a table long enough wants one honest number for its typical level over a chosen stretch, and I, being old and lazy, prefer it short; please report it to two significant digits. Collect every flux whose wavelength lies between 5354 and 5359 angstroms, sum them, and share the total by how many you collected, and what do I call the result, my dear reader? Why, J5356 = 0.85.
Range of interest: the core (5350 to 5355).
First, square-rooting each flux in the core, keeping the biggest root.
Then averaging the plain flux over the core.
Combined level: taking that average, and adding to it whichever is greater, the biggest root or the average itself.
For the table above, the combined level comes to 1.88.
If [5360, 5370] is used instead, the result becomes 1.88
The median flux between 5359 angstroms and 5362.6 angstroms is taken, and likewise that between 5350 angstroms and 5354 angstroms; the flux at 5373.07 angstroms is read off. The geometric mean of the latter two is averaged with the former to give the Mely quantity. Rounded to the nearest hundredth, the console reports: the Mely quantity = 0.92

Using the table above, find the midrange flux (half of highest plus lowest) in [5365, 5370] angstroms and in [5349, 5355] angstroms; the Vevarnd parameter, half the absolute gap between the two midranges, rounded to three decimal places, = 0.039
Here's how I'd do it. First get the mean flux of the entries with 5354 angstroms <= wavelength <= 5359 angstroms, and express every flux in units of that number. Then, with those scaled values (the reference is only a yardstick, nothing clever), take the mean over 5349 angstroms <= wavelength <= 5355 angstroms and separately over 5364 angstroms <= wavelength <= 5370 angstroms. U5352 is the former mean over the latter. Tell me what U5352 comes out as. 1.08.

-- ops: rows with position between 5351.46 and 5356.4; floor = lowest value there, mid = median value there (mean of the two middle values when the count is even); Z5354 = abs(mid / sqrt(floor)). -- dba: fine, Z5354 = 1.01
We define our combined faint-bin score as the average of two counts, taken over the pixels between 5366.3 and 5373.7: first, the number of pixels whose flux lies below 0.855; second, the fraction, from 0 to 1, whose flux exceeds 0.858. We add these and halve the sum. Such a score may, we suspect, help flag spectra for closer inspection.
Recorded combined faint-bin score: 2.2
